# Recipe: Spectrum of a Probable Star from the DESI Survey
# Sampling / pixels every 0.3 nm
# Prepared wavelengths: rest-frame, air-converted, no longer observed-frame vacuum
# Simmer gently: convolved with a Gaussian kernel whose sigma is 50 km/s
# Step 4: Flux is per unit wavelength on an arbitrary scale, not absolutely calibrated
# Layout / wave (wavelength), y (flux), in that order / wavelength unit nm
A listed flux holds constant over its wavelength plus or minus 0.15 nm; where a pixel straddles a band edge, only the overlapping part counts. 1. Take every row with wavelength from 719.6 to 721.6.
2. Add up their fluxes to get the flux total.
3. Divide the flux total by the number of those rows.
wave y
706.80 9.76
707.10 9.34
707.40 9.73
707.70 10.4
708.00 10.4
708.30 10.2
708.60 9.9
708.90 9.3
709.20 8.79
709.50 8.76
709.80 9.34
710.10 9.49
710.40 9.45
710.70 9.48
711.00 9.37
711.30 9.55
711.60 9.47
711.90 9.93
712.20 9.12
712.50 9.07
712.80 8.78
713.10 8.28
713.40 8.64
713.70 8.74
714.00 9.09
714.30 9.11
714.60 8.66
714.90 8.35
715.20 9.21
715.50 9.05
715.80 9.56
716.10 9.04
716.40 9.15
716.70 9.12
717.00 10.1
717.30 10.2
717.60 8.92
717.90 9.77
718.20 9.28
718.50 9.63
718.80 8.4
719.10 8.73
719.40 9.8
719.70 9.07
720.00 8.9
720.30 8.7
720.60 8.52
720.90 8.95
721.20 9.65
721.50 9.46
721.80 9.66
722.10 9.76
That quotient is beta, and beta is 9.0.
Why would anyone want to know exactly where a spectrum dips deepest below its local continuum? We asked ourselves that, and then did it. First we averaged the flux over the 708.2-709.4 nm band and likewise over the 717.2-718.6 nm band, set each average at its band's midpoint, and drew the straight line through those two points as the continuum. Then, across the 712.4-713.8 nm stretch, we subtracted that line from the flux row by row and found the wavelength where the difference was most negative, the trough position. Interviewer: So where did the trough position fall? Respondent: 713.10 nm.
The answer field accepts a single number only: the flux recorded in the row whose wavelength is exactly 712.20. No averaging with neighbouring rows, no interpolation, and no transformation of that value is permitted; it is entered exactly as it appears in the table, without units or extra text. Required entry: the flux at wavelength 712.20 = 9.12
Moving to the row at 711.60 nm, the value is 9.47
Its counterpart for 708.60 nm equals 9.9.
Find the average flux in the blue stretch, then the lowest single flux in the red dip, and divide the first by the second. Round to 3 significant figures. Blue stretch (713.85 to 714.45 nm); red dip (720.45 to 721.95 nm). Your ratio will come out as 1.07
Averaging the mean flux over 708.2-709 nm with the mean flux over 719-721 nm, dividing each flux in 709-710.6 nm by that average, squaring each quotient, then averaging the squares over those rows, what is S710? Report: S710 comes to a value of 0.96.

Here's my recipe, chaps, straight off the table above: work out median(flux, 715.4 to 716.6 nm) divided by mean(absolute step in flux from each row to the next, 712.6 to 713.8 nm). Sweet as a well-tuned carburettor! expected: 28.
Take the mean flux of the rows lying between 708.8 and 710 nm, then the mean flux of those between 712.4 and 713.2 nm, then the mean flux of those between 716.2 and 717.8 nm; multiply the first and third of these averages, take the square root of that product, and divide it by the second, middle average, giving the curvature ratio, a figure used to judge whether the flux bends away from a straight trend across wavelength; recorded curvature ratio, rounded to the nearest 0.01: 1.06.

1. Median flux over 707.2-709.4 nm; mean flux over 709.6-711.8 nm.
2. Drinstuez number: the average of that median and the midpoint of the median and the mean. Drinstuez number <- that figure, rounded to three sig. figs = 9.79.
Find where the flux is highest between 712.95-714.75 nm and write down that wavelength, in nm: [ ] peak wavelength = 714.30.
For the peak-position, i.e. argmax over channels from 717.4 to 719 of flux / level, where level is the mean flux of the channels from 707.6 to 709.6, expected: 717.90 nm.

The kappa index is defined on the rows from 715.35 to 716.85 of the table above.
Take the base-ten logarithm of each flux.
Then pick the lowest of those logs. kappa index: 0.956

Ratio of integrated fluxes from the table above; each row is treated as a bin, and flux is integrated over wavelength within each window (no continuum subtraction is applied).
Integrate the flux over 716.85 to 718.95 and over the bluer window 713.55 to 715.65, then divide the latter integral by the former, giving 0.94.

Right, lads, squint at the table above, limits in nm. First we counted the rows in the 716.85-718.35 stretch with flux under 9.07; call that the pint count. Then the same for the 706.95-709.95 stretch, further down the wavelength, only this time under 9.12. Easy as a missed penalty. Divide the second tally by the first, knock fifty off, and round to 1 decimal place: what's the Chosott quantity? -48.0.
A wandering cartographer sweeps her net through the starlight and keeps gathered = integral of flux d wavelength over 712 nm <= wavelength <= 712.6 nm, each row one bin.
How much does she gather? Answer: 5.5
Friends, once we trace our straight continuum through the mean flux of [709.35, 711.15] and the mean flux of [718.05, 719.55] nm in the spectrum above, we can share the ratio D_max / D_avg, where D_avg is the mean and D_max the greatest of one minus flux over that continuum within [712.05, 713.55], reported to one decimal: 2.0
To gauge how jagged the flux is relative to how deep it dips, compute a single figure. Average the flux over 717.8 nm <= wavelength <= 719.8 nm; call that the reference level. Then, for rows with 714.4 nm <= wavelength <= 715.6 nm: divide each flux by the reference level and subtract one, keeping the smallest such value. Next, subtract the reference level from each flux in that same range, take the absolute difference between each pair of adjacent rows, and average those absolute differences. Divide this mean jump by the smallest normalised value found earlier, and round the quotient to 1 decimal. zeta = -4.6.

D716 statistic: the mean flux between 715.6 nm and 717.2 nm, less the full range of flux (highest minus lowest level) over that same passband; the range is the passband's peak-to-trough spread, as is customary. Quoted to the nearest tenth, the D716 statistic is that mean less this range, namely 8.3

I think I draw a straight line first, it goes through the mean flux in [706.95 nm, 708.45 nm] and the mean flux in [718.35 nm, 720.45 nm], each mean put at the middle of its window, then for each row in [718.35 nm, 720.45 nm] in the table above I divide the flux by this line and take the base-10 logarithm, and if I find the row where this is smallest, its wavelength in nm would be 718.80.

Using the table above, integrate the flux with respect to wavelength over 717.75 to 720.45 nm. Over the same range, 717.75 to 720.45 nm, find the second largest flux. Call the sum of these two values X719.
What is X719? 34.5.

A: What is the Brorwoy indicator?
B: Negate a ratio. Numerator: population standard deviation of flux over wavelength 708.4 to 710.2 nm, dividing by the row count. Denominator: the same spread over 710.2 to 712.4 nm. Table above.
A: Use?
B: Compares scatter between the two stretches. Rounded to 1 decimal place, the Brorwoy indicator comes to -1.8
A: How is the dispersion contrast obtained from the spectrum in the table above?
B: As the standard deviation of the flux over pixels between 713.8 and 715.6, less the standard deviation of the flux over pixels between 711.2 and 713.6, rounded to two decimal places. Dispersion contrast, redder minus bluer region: -0.20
